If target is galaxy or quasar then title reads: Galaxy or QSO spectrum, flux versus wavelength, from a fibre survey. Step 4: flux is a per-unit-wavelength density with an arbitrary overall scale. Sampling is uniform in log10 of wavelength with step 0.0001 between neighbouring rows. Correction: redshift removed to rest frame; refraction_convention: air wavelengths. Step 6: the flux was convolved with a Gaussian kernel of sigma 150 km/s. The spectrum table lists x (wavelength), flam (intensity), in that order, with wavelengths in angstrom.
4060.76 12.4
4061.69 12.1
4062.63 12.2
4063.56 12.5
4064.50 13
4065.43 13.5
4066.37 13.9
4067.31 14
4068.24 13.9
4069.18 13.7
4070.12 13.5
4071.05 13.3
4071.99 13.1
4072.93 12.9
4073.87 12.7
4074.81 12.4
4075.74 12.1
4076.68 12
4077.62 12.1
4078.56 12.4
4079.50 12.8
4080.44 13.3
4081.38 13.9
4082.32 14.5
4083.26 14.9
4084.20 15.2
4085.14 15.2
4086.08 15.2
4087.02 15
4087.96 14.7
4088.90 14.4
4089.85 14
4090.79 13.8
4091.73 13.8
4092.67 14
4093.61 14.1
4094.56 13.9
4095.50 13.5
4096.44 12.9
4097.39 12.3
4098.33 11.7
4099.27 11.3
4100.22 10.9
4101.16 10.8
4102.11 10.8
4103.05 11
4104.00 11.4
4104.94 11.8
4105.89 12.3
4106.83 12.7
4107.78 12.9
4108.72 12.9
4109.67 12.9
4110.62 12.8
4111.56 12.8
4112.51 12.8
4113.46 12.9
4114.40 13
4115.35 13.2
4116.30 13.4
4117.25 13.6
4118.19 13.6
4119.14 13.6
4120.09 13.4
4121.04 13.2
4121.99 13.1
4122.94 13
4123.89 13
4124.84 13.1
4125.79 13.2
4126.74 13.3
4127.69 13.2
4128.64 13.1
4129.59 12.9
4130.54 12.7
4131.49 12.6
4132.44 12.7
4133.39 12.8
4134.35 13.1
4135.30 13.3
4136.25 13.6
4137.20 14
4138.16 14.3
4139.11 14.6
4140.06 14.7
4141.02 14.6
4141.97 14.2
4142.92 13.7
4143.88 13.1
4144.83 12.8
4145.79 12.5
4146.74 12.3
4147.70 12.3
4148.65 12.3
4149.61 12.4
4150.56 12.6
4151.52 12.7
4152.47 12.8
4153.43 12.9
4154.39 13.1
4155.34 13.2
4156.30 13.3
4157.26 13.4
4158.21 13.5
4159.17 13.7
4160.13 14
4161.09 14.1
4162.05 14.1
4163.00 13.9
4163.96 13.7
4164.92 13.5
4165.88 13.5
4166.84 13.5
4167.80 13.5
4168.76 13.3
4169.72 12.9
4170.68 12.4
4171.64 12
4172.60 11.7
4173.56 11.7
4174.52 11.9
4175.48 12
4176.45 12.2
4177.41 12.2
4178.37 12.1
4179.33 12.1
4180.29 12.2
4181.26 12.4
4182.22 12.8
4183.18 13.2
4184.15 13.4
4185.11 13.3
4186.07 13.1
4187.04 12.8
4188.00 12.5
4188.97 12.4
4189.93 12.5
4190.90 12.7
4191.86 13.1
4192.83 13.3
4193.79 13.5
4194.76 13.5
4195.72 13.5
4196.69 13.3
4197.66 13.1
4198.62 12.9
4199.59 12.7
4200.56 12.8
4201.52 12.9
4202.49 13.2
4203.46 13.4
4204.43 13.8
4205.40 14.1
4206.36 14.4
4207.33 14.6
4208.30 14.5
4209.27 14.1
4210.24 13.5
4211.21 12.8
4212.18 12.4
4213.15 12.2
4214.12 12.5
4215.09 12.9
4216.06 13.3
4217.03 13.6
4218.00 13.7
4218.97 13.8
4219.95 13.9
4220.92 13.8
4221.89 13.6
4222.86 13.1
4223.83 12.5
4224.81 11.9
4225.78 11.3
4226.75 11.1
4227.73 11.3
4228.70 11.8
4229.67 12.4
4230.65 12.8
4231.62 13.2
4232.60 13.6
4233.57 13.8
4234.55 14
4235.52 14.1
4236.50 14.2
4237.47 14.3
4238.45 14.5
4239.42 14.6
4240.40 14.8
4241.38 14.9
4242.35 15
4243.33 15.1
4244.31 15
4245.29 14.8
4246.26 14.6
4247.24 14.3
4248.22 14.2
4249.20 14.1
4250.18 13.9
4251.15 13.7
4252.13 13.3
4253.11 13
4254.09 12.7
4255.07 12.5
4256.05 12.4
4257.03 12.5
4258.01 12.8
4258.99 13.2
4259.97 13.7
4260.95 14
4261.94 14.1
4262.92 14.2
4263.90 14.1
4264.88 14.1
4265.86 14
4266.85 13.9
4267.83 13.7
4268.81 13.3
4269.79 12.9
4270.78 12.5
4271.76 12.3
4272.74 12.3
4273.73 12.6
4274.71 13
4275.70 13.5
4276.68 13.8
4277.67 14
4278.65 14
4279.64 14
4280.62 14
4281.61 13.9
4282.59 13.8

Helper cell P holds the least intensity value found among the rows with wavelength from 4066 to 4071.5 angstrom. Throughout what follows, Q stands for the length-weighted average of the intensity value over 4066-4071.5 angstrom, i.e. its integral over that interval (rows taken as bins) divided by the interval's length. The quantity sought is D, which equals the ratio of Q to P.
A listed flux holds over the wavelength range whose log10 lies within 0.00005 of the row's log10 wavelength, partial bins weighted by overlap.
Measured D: 1.03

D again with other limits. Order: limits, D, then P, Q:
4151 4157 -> 1.02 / 12.7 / 13.0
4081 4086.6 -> 1.07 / 13.9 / 14.8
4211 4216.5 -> 1.04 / 12.2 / 12.7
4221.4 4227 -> 1.11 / 11.1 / 12.3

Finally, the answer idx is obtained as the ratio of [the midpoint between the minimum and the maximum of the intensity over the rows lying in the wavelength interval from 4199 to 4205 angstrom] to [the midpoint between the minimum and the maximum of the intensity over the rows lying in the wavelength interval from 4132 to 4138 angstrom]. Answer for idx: 0.99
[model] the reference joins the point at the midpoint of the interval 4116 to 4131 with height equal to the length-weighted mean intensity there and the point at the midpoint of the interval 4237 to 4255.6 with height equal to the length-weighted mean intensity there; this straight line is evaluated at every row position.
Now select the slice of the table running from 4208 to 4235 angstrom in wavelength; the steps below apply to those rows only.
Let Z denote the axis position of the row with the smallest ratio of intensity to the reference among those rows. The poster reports 4226.75 angstrom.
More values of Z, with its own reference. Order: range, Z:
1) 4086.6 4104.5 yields 4102.11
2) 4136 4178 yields 4173.56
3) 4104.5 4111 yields 4104.94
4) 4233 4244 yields 4233.57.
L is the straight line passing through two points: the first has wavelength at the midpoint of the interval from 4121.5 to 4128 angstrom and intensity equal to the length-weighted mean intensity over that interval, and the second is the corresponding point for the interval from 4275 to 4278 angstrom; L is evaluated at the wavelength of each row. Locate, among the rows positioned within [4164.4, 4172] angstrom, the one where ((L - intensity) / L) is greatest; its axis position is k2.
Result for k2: 4171.64 angstrom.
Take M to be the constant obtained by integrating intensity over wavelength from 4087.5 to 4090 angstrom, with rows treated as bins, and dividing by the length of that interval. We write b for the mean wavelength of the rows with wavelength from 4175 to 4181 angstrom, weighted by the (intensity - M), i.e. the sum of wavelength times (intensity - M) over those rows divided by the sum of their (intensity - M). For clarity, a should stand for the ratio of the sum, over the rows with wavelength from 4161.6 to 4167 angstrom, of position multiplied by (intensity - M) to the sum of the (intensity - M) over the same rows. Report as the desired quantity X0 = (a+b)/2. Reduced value 4171.4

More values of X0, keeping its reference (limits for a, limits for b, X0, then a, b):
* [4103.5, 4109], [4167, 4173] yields 4138.4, 4105.9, 4170.8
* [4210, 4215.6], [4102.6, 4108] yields 4158.9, 4212.9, 4105.0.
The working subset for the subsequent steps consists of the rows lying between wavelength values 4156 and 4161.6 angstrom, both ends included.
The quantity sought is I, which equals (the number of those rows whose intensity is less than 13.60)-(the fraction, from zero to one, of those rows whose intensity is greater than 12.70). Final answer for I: 2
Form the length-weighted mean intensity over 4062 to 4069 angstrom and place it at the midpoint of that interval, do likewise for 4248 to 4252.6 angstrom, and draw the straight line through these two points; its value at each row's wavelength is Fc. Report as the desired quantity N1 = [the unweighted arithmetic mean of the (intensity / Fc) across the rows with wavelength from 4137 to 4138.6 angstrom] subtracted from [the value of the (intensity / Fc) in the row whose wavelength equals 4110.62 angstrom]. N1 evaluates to -0.09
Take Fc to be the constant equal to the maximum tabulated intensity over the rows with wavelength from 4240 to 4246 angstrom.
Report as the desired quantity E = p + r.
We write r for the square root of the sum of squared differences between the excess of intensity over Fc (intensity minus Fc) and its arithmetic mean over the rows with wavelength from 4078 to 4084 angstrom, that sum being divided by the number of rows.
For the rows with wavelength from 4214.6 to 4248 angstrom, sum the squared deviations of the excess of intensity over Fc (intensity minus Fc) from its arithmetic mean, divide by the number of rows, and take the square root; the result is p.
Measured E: 2.0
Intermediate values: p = 1.1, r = 0.9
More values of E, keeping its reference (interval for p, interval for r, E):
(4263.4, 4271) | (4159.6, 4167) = 0.8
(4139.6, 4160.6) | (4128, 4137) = 1.0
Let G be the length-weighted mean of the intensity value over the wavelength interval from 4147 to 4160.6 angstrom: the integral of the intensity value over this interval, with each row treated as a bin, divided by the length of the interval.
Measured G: 13.0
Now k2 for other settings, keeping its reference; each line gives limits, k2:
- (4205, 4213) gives 4212.18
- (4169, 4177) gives 4173.56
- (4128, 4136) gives 4131.49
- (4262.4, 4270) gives 4269.79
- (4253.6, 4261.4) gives 4256.05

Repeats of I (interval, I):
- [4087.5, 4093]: -1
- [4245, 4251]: -1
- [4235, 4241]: -1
